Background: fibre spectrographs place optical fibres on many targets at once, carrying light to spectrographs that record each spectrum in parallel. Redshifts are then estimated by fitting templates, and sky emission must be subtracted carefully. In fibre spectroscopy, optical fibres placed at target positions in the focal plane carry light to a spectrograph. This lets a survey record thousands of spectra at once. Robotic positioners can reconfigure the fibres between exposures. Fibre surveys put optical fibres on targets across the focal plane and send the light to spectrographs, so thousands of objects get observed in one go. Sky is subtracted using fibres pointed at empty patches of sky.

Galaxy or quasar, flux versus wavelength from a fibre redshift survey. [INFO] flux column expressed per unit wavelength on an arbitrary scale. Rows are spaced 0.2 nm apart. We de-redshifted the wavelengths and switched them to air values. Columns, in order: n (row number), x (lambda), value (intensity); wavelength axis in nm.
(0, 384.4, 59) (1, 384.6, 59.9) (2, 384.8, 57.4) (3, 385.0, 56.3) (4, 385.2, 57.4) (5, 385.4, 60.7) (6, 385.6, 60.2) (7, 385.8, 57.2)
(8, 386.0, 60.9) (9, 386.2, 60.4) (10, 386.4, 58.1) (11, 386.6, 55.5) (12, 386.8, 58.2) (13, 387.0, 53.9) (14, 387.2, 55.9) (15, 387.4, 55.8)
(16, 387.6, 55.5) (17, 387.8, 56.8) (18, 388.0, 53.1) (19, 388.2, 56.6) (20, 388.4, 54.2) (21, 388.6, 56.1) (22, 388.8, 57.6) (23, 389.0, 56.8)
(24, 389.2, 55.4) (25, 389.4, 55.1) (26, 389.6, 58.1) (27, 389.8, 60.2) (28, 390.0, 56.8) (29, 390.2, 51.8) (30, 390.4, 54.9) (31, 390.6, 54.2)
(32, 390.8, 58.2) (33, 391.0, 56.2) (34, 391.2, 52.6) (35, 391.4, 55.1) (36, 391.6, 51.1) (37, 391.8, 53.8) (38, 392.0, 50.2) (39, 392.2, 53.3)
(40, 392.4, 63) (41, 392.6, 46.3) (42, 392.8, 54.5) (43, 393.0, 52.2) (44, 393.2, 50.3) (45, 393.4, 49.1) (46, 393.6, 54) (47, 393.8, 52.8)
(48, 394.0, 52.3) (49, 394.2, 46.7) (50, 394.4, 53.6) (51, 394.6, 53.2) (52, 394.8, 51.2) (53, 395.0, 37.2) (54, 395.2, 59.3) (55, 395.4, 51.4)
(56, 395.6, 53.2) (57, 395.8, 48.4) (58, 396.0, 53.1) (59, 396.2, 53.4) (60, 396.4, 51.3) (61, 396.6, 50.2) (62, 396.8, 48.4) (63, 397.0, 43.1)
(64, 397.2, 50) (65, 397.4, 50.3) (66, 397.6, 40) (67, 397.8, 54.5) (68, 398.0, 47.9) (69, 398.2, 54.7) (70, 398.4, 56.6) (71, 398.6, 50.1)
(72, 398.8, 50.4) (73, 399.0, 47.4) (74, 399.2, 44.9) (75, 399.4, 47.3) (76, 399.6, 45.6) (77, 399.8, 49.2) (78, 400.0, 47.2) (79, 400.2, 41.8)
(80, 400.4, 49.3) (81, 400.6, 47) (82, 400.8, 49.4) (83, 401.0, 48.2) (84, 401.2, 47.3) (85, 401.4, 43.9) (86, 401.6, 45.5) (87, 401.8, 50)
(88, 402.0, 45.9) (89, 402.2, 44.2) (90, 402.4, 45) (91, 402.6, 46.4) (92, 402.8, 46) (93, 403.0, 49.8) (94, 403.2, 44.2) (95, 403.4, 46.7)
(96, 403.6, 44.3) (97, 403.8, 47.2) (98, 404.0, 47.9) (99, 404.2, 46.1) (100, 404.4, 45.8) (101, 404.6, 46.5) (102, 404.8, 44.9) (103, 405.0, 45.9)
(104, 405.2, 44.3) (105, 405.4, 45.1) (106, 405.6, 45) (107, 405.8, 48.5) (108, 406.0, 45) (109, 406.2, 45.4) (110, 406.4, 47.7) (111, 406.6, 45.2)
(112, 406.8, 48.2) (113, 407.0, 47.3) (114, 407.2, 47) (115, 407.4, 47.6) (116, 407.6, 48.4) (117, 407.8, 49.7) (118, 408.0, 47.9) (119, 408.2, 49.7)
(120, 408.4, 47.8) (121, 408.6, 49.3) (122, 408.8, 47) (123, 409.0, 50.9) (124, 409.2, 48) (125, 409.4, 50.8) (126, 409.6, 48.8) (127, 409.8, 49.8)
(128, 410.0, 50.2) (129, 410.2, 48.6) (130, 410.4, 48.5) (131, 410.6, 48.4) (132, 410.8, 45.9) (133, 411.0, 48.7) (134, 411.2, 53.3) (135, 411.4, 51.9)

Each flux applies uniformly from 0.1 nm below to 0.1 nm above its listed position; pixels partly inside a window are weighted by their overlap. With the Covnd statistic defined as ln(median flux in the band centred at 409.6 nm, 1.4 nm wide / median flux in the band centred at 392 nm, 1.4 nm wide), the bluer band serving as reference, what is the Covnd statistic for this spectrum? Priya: -0.07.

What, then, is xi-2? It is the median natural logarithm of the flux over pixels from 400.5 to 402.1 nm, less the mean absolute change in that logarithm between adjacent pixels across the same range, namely 3.80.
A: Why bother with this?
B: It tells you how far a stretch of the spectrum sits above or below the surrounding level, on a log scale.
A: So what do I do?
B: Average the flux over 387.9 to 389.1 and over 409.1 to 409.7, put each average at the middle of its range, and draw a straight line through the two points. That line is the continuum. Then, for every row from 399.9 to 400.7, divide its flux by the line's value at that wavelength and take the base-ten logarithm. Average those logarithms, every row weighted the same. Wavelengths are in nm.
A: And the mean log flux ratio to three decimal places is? -0.051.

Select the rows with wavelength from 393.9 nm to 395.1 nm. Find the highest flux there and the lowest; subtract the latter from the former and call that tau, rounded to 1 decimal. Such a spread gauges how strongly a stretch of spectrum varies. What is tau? 16.4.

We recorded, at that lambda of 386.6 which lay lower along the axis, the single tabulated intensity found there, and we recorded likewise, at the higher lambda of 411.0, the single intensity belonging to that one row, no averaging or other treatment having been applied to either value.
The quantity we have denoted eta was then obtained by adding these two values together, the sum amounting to 104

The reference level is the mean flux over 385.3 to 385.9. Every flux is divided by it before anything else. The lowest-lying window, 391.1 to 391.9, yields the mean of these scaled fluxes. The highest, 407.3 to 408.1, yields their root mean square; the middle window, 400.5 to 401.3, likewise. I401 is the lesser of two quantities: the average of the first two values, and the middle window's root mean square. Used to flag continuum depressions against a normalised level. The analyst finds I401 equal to 0.808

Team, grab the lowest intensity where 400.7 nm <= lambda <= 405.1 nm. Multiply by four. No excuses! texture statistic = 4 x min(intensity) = 176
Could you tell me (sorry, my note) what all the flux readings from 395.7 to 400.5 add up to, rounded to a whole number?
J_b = 1175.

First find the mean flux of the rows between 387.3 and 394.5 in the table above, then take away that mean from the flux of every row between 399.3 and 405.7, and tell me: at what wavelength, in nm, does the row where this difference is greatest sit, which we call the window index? 401.8 nm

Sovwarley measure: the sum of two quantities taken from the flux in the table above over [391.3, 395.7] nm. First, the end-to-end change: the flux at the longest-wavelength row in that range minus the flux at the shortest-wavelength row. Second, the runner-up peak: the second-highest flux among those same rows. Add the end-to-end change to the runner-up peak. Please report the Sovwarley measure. 57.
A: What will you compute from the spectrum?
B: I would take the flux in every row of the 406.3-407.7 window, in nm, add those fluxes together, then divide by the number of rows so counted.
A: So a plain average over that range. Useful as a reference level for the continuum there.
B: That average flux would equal 47.3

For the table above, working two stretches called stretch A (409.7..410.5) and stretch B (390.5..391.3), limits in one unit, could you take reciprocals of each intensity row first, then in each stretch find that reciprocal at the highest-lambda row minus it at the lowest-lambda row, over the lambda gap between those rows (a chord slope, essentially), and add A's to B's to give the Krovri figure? 0.0018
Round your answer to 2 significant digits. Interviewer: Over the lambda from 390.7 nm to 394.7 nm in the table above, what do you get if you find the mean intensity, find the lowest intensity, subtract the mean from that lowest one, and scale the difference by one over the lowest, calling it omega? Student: -0.14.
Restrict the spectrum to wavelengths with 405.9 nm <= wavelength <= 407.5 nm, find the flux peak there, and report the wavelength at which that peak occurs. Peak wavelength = 406.8 nm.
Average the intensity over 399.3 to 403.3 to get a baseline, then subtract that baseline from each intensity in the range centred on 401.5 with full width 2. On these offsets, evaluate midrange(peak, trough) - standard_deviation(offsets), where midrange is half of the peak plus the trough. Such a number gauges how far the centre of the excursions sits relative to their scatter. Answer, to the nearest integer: -2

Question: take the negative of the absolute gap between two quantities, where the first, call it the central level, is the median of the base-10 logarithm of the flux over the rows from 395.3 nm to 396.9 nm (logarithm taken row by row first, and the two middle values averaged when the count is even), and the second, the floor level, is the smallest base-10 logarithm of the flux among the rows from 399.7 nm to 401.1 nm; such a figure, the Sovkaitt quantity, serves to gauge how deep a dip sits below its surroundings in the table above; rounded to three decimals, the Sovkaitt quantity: -0.089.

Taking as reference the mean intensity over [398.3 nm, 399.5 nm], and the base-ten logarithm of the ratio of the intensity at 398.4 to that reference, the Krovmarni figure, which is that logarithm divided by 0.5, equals 0.12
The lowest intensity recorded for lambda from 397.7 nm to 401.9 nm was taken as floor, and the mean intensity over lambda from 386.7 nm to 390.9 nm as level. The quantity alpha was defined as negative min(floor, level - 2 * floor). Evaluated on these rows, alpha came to 27.6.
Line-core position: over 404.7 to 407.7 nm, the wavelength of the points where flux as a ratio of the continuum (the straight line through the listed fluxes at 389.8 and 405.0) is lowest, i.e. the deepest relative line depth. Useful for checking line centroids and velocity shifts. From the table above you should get 405.2 nm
